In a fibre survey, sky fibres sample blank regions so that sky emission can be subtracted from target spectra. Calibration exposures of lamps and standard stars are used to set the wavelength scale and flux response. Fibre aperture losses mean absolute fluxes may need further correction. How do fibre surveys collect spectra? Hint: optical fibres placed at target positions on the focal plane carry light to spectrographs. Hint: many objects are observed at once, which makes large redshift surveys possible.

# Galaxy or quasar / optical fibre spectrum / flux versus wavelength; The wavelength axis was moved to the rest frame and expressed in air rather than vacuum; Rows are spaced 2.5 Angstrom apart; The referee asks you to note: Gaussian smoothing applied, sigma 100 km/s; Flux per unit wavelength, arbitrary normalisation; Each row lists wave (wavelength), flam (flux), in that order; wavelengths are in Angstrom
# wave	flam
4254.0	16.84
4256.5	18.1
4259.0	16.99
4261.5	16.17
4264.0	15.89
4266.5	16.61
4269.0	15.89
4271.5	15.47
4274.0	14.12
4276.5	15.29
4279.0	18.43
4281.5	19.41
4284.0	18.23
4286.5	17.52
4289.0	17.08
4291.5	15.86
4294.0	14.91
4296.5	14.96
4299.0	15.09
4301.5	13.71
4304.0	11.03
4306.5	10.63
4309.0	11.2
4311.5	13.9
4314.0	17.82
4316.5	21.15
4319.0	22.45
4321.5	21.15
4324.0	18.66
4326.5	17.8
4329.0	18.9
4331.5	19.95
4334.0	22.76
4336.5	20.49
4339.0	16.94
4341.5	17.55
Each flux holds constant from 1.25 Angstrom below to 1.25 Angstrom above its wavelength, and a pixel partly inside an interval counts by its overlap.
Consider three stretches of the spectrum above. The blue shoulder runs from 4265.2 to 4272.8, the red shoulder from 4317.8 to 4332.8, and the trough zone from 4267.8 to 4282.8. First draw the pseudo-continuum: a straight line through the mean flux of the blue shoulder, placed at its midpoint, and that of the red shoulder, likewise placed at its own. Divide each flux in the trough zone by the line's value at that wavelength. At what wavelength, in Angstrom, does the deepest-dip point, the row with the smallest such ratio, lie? 4274.0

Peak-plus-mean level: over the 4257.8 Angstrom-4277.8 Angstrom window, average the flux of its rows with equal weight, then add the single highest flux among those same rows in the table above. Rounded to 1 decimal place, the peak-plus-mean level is 32.8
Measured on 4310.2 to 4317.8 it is 38.8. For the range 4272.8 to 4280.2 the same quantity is 34.4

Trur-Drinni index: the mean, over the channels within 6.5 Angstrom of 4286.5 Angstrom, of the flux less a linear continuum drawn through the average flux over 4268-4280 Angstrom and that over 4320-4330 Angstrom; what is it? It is 1.0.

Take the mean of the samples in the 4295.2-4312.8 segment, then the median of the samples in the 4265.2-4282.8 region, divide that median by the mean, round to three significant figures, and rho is 1.23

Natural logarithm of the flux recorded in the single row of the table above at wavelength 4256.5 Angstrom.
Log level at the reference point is 2.90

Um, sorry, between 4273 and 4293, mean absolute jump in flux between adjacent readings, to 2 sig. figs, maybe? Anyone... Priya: 1.3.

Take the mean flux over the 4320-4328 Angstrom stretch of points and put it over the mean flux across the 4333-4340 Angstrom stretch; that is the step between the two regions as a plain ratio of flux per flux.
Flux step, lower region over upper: 0.96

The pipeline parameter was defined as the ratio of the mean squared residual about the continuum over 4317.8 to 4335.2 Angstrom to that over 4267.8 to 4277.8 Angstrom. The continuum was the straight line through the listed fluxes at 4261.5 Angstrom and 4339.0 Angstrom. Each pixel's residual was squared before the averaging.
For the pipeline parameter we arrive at 9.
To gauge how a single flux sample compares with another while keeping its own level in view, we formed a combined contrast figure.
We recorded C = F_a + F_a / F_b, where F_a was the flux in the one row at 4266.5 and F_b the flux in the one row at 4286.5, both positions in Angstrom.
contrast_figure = 17.6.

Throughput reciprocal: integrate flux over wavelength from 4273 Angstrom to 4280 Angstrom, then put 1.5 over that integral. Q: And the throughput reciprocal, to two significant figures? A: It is 0.013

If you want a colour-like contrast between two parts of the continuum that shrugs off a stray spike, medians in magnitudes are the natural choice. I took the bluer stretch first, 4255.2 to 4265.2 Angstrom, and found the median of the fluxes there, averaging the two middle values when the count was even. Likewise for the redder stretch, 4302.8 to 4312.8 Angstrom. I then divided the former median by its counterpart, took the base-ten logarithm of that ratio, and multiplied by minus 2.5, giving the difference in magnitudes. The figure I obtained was -0.43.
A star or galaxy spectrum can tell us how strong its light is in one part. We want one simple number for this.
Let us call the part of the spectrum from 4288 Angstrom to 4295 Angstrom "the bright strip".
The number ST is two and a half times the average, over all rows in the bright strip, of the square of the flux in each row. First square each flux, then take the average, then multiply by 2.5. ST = 638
